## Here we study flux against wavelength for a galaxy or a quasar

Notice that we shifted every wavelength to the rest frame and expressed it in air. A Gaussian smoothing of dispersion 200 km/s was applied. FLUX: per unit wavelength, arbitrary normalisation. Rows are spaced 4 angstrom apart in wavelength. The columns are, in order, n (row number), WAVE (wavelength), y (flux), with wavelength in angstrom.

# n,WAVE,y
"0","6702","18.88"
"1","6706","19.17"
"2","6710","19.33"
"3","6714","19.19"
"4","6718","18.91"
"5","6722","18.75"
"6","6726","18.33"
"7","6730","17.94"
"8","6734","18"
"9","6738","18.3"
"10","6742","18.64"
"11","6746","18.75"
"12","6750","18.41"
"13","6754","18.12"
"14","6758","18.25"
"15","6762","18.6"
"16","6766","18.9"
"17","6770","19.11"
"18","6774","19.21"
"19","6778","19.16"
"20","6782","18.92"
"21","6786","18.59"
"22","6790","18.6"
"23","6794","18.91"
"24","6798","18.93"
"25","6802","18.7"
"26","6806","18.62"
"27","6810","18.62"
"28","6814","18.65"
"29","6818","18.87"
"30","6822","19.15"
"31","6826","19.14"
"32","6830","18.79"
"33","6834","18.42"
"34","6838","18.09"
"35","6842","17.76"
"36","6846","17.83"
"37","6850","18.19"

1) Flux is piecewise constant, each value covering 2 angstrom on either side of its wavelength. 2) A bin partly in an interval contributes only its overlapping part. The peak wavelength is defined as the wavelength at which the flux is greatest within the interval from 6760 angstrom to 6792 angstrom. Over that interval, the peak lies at 6774 angstrom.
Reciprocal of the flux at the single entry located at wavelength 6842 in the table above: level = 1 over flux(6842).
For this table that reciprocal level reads 0.0563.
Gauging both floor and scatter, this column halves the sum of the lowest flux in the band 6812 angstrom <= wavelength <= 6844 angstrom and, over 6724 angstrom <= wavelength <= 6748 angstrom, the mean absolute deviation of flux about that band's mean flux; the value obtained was 9.00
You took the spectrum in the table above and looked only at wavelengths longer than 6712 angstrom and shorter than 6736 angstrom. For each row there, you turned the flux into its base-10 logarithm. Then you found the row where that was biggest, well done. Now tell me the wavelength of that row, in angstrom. 6714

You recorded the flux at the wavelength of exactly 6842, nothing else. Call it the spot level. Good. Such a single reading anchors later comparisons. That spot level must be 17.76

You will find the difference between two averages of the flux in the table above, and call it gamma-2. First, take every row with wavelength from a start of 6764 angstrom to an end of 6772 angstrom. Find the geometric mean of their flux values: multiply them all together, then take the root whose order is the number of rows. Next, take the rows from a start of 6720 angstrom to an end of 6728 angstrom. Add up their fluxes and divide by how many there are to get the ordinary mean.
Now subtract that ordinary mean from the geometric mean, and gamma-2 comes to 0.46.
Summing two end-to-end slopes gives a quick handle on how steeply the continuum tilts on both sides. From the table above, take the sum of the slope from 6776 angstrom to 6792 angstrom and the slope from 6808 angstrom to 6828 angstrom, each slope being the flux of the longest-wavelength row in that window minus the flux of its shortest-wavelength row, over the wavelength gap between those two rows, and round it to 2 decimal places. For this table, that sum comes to -0.01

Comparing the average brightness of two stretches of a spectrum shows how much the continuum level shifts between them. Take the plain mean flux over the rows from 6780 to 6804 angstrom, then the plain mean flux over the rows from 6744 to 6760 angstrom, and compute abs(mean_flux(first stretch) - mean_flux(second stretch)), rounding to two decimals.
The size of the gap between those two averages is 0.39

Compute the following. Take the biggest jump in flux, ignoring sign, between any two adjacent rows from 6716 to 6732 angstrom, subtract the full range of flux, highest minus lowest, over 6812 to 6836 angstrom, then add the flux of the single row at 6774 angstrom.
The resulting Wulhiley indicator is 18.9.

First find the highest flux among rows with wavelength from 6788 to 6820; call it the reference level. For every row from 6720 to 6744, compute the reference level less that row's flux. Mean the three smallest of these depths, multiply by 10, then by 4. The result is 14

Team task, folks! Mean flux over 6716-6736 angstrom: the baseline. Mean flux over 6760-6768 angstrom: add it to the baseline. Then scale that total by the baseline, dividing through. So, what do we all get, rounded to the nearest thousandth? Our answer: 2.020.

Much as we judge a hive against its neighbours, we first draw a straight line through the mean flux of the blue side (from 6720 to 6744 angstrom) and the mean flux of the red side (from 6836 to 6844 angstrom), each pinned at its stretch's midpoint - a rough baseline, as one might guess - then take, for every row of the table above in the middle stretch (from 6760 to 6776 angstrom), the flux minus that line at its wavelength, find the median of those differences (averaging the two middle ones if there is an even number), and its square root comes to 0.90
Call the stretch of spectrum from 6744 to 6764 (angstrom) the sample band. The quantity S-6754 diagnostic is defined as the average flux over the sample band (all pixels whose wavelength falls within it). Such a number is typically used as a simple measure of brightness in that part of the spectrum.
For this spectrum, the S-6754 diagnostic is 18.4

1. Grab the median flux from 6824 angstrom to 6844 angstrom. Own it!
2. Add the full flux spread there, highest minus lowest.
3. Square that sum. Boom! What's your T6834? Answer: 392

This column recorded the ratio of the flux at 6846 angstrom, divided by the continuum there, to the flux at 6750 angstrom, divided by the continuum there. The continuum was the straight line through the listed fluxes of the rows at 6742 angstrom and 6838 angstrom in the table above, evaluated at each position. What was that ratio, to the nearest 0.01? 1.00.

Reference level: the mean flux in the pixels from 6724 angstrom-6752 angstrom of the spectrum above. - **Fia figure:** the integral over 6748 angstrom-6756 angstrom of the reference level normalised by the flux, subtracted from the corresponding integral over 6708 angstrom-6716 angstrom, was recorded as -0.42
